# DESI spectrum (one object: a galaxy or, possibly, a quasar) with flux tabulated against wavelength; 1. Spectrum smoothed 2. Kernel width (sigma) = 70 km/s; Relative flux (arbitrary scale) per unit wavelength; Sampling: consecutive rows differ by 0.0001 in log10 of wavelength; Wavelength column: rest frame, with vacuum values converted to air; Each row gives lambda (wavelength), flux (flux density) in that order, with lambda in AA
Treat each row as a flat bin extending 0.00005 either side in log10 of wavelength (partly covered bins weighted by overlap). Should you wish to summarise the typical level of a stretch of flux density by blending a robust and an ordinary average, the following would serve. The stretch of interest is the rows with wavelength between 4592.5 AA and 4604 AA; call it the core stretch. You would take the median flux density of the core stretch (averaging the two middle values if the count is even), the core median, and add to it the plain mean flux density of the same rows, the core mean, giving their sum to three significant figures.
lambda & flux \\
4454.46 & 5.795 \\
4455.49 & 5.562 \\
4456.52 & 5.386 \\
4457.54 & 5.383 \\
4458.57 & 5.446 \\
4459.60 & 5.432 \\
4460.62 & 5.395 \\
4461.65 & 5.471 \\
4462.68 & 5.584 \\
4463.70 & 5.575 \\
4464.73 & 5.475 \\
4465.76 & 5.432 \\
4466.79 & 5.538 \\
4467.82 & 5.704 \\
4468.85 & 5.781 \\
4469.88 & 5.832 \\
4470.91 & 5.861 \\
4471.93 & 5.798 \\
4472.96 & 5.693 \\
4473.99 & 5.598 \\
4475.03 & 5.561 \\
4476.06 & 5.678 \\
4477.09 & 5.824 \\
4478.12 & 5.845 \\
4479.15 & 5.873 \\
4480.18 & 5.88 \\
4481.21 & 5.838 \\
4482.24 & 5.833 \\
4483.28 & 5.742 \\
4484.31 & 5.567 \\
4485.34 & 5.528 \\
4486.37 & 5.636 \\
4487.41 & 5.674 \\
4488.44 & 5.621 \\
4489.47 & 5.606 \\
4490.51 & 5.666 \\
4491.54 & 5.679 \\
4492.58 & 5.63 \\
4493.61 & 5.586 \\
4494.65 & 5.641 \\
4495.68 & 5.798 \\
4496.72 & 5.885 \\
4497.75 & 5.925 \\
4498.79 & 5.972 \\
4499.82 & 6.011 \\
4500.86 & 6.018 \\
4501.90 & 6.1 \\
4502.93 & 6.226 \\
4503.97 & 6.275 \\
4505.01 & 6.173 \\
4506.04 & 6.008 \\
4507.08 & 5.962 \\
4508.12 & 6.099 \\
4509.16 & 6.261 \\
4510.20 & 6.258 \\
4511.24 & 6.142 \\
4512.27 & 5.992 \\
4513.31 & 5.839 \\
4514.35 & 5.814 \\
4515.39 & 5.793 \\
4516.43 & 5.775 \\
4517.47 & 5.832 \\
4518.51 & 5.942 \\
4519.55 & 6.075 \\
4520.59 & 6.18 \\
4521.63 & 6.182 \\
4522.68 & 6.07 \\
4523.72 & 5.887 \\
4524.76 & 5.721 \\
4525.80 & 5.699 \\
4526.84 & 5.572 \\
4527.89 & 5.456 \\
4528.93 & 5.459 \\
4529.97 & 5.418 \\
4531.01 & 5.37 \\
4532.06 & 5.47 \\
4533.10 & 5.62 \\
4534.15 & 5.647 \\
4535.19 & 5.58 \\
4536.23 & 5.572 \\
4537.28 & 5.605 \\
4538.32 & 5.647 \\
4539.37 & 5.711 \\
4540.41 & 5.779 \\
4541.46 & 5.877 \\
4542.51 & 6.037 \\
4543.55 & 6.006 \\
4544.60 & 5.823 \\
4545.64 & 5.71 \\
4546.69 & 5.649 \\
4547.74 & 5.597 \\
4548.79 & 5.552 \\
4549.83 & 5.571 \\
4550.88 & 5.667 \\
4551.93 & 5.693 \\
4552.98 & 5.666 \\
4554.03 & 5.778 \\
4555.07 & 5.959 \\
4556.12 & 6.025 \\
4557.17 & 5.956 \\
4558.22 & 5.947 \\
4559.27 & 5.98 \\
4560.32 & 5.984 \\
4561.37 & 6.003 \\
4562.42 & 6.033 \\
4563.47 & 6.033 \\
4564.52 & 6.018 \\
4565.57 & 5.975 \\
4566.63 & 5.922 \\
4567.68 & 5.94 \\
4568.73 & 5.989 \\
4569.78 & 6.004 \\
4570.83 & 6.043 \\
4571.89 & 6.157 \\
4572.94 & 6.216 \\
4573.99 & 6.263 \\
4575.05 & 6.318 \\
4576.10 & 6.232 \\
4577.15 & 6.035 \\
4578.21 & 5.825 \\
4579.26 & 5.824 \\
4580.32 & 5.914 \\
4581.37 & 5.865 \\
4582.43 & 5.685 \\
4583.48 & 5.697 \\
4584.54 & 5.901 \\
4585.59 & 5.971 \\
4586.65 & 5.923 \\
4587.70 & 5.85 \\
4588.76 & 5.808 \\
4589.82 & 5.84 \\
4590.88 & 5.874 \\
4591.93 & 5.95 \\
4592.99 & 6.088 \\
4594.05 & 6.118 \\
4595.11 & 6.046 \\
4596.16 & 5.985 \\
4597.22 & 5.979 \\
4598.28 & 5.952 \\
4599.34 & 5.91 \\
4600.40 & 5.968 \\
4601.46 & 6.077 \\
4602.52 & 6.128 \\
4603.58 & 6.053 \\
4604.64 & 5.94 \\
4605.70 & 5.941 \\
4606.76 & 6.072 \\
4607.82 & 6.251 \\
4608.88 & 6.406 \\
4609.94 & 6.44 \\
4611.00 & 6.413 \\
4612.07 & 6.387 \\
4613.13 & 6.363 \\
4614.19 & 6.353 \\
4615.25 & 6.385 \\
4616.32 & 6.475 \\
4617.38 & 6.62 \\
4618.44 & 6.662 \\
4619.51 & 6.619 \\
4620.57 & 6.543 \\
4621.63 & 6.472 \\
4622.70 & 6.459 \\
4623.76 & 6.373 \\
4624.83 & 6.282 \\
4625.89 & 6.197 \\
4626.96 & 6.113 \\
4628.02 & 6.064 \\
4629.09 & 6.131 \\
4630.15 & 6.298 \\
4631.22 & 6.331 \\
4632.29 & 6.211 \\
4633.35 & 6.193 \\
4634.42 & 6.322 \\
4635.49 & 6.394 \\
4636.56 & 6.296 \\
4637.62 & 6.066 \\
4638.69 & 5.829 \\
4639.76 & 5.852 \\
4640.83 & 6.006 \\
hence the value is 12.1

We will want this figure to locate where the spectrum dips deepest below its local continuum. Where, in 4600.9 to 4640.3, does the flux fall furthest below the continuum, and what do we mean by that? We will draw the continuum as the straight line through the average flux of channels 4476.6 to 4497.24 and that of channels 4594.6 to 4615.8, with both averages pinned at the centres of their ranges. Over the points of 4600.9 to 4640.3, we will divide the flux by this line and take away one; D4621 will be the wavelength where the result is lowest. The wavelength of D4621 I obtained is 4638.69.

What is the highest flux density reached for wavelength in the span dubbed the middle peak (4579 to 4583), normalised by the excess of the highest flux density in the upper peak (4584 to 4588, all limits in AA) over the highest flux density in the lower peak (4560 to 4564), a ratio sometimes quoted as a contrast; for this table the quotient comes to -95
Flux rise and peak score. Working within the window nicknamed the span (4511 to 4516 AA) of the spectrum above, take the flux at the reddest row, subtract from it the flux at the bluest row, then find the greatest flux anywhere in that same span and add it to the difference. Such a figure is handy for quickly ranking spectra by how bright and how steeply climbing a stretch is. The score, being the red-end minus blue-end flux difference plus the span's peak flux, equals 5.79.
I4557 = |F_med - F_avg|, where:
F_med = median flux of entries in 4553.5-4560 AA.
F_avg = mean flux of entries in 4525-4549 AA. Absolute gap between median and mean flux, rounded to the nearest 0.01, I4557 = 0.31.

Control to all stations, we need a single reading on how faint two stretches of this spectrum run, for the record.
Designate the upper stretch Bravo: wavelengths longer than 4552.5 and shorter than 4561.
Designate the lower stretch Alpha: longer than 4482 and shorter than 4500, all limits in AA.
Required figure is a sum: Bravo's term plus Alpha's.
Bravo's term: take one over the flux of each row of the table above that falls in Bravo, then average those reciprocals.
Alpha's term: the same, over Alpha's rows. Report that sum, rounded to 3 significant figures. 0.344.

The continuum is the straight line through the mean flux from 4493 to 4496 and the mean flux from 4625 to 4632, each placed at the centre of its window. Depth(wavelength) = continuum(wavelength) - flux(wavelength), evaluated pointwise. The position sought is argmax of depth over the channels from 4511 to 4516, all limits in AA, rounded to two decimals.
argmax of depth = 4515.39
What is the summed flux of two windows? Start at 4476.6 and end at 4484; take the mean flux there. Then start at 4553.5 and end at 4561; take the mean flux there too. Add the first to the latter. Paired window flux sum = 11.78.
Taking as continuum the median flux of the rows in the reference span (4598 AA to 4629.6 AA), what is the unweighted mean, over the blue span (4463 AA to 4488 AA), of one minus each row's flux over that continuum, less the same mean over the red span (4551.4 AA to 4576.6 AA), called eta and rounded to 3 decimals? 0.049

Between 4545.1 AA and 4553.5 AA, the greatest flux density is 5.71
